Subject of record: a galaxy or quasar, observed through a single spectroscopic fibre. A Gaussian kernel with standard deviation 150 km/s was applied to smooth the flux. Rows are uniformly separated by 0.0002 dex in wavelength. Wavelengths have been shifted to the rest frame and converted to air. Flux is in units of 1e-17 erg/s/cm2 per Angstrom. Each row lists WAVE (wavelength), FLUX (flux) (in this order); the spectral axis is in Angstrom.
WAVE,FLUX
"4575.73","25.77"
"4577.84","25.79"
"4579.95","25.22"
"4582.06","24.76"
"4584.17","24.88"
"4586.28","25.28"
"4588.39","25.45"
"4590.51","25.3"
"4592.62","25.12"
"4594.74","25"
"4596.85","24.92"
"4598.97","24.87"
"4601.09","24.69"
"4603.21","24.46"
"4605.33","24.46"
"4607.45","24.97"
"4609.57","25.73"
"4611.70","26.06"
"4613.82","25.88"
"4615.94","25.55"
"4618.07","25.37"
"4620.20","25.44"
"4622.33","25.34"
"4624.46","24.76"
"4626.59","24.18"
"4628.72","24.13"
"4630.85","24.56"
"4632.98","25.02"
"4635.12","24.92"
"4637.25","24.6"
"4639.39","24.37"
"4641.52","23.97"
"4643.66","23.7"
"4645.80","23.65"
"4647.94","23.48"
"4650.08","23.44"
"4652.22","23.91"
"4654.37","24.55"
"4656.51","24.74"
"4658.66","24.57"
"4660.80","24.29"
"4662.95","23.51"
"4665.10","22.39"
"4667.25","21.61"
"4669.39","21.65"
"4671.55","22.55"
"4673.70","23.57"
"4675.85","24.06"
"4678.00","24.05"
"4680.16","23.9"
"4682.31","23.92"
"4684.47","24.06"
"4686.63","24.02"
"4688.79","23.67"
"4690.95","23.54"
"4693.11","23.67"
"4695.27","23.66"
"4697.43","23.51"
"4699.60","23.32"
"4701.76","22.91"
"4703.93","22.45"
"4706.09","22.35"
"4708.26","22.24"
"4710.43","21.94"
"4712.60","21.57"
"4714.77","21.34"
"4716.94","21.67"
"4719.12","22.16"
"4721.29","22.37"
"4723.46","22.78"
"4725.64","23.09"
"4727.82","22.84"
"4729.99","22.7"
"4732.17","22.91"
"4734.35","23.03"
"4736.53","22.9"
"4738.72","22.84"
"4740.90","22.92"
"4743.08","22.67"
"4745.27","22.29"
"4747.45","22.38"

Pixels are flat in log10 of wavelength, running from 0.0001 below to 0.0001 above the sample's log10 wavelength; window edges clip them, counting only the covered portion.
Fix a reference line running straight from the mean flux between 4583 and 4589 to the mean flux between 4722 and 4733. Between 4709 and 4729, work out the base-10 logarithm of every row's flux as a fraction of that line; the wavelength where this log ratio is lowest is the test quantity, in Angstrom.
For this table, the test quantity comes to 4714.77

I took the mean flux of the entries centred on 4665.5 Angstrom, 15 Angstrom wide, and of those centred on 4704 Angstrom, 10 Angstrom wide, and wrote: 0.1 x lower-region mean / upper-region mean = 0.101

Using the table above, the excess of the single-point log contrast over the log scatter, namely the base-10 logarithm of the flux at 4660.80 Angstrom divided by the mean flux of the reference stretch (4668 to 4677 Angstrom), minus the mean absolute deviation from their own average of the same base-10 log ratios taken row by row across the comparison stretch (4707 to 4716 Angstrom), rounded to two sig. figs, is 0.018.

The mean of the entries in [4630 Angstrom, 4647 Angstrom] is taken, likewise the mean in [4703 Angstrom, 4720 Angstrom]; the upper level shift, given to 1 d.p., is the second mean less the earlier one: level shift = -2.4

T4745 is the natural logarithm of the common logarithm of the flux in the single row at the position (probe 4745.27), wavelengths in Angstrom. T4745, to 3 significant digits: 0.299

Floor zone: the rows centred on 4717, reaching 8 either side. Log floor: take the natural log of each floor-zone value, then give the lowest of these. 3.06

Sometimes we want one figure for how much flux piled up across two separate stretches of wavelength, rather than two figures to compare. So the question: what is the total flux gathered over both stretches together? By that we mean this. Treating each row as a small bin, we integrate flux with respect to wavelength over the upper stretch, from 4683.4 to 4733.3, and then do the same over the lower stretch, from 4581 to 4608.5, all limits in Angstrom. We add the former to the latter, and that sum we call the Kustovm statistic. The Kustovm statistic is 1824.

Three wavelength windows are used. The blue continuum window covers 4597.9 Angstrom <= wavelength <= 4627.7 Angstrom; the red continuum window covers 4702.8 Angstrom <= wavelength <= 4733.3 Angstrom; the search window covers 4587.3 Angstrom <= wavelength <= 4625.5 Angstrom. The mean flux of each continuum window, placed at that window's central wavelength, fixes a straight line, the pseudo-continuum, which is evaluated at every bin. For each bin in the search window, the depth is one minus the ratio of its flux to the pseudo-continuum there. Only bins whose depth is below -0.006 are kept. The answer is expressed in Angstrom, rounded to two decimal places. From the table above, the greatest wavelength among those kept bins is 4622.33 Angstrom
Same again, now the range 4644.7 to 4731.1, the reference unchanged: 4729.99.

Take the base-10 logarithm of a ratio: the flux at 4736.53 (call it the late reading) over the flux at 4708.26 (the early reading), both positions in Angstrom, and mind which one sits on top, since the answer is 0.013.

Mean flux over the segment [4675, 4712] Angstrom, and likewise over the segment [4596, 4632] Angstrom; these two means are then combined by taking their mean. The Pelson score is 24.2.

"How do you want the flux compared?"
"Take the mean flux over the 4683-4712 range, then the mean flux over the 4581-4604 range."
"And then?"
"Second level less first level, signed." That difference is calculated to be 1.8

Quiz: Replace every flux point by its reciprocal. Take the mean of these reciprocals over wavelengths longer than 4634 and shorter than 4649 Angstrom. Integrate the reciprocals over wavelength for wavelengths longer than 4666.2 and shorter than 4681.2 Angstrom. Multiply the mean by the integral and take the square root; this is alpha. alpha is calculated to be 0.165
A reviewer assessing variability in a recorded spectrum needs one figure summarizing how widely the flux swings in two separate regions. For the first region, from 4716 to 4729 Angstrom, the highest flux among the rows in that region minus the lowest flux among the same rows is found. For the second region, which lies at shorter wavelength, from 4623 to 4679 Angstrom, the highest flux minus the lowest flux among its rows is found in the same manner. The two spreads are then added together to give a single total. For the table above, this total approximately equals 4.8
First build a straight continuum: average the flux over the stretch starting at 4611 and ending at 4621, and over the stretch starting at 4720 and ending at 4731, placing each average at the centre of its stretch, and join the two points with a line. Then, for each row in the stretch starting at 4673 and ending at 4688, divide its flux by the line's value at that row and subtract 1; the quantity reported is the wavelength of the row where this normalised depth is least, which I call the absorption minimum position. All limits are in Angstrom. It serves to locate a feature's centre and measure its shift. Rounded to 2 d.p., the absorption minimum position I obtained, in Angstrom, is 4673.70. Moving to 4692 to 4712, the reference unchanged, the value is 4710.43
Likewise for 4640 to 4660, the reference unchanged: 4647.94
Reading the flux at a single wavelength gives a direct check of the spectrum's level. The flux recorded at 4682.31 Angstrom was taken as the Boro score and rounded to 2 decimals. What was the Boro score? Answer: 23.92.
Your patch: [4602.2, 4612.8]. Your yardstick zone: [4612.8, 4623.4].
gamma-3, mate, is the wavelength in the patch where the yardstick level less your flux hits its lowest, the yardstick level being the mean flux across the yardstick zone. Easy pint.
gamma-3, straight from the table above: 4611.70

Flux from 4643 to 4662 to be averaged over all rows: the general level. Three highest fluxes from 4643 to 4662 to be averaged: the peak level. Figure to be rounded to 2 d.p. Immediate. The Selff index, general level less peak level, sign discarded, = 0.58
